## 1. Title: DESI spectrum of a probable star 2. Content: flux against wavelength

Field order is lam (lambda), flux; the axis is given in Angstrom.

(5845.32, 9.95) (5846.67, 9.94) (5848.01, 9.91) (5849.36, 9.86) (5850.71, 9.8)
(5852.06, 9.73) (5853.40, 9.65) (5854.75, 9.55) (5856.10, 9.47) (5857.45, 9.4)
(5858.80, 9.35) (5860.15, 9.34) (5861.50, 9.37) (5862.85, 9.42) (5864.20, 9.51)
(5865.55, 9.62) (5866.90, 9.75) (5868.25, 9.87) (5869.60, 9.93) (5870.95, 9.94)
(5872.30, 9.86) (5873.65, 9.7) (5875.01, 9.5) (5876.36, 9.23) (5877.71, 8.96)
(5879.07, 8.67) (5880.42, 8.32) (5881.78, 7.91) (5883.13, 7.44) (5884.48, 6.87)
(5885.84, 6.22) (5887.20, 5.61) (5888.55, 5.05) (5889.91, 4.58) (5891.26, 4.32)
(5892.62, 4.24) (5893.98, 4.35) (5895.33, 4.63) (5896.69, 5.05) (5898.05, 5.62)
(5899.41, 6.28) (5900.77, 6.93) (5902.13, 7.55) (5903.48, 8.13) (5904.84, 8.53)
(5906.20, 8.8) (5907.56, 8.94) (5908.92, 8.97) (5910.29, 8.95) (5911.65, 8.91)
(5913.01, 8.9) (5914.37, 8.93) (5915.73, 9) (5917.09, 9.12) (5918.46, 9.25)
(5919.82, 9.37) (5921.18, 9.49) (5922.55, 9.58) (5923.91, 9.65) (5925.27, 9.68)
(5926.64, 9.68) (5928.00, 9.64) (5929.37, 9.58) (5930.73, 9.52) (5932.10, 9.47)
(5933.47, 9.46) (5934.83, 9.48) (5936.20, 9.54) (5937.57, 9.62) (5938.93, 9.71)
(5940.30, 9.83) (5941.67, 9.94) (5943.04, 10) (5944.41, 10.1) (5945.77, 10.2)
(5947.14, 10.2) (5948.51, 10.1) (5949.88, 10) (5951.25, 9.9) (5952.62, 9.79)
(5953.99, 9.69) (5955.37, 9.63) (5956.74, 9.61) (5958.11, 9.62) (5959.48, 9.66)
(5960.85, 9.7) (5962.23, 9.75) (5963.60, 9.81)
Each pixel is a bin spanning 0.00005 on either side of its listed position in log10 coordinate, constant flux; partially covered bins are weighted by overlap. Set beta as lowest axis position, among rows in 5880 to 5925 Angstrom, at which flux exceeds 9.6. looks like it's 5923.91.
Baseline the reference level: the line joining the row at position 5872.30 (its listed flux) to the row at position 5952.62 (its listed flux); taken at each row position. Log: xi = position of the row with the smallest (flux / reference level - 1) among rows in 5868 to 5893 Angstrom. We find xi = 5892.62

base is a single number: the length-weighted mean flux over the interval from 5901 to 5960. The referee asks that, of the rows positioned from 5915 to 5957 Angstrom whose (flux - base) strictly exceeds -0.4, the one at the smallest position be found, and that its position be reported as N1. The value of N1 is 5917.09 Angstrom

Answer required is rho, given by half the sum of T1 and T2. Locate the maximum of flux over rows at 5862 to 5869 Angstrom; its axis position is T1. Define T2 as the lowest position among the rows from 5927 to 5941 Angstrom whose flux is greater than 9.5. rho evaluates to 5898.1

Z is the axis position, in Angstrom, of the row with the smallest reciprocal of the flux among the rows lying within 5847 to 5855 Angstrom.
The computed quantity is 5848.01 Angstrom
